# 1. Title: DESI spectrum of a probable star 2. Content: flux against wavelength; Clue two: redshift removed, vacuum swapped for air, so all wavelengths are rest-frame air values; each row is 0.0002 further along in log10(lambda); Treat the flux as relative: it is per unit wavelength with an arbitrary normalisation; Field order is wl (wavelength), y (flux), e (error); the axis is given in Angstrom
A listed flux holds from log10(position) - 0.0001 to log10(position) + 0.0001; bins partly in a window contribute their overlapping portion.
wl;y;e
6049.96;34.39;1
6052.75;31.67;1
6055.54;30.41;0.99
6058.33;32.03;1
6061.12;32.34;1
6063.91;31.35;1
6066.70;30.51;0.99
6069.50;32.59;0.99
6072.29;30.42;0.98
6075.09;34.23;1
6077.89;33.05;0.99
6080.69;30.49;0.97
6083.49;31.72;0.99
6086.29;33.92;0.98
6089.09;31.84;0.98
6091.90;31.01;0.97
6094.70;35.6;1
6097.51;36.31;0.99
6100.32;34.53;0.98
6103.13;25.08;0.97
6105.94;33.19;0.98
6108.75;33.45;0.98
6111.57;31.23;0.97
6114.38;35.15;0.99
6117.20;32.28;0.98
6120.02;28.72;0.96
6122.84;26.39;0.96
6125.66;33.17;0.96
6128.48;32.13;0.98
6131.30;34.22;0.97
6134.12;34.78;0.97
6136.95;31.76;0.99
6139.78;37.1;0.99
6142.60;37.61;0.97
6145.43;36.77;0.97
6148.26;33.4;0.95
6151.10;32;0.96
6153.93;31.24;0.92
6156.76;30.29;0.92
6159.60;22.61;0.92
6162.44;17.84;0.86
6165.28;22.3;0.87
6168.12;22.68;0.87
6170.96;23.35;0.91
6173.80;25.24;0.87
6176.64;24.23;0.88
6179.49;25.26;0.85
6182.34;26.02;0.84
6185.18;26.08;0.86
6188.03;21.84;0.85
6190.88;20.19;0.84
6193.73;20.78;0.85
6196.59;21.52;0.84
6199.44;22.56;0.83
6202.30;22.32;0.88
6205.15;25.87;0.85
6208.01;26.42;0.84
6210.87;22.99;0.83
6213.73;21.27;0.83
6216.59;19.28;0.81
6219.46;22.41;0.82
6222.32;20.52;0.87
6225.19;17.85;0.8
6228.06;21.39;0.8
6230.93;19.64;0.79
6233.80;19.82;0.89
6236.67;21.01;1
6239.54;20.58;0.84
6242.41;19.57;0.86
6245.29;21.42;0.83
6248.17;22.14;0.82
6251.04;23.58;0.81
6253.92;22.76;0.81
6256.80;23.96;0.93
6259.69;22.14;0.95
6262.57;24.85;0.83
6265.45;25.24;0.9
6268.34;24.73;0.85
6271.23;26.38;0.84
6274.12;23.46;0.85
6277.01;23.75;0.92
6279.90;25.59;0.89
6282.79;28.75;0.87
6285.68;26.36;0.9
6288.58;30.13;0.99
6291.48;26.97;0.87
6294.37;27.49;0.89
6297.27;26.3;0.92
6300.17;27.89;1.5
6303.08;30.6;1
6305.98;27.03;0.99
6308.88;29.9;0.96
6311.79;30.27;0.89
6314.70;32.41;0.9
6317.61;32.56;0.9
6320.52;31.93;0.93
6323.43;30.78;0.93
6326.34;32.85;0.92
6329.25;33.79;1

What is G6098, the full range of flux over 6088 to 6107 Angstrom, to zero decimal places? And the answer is 11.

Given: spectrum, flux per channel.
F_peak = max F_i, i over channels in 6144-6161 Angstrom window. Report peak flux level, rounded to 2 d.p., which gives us 36.77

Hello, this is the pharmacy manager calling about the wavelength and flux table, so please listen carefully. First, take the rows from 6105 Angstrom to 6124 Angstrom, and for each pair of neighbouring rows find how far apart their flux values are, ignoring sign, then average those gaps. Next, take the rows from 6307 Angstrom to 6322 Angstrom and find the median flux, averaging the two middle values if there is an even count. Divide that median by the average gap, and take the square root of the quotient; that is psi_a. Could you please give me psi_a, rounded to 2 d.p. 3.55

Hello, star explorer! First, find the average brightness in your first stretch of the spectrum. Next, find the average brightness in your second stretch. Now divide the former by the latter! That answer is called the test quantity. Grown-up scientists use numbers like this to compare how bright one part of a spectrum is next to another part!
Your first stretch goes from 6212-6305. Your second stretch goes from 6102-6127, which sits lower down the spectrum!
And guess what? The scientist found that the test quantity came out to 0.76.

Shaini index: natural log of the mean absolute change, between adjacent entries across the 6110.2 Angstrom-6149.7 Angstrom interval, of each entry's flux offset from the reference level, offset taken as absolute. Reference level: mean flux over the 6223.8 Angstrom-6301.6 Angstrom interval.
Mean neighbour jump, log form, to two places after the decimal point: 1.02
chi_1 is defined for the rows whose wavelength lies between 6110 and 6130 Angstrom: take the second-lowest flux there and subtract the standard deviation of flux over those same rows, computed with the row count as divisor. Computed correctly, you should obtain 26.0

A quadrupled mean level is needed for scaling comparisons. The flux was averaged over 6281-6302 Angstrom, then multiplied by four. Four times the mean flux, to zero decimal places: 111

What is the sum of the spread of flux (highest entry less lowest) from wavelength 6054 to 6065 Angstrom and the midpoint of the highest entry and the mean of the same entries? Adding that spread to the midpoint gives 34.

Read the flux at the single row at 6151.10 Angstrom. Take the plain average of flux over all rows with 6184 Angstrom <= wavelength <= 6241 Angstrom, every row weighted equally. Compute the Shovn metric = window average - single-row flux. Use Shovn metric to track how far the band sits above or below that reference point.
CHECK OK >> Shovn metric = -10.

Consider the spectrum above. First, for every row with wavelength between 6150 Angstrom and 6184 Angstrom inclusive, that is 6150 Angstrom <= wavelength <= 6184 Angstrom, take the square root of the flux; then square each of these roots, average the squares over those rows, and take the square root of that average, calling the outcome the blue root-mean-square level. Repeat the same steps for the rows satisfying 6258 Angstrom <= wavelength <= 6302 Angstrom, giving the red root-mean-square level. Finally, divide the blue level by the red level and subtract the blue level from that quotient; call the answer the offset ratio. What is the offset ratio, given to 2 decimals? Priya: -4.04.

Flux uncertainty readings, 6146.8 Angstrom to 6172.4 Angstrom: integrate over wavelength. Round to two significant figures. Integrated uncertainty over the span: 23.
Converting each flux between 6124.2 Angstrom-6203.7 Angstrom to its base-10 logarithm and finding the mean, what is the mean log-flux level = 1.43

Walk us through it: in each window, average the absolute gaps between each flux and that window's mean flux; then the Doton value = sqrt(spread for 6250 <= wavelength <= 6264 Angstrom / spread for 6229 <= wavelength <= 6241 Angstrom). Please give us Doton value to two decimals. 1.23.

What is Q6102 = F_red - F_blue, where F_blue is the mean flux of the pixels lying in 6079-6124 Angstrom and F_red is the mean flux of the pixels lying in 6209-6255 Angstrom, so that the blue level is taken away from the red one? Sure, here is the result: -11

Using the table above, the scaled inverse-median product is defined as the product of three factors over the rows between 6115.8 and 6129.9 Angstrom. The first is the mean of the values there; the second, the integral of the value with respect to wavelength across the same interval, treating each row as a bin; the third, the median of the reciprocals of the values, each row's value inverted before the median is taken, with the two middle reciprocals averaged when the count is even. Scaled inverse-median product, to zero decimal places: 409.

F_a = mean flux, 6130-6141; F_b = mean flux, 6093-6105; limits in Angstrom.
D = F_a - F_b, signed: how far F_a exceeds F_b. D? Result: 1.6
